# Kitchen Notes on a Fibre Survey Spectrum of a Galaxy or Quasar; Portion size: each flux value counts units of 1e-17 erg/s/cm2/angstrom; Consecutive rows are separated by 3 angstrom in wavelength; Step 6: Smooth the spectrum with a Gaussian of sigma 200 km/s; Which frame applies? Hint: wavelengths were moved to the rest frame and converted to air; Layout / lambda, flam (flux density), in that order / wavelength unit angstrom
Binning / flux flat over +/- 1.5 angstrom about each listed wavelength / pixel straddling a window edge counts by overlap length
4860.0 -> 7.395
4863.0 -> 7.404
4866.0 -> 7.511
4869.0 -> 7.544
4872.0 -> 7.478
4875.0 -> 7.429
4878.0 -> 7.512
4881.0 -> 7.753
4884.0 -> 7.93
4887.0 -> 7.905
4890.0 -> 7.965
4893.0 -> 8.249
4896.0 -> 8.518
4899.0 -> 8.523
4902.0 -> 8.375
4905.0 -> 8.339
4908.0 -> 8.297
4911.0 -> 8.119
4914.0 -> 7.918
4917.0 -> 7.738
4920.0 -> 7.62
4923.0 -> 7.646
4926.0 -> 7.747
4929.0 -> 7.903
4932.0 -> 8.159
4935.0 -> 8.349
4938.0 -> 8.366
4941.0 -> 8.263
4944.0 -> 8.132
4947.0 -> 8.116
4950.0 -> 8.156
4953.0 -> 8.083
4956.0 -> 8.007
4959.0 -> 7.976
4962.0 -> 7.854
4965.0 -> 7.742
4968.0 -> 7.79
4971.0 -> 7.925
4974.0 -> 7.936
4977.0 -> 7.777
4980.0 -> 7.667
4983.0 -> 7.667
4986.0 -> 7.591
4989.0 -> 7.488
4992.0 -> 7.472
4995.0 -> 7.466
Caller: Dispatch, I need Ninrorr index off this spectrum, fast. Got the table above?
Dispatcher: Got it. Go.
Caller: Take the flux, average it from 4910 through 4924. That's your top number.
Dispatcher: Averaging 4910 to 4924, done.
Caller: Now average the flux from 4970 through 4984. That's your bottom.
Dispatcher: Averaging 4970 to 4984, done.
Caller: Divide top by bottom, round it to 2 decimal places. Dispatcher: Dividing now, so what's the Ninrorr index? 1.00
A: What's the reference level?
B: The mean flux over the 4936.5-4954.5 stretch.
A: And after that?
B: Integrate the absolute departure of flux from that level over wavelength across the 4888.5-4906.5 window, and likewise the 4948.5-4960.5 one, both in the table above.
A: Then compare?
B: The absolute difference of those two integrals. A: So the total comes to 2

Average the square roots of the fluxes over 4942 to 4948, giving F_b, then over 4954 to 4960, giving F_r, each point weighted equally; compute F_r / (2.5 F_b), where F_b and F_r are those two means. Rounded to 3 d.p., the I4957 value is 0.397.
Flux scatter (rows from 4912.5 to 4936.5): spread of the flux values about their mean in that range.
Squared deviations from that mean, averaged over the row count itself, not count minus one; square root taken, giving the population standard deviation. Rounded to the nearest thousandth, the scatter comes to 0.240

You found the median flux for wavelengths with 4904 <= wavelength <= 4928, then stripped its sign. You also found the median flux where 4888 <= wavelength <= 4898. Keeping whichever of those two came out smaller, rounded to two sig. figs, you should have 7.8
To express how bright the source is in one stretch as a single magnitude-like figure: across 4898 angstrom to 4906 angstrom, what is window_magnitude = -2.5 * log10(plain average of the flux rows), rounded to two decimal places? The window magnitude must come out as -2.31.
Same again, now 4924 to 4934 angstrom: -2.25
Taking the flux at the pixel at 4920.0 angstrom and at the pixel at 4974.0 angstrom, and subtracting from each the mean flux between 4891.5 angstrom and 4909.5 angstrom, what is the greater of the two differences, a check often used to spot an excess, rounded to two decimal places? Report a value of -0.45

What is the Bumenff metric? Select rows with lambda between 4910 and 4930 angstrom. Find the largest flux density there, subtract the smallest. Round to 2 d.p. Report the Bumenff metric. 0.50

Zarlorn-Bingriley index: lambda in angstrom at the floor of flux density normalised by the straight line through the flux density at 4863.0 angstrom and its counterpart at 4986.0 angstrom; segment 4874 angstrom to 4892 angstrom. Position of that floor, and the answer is 4875.0 angstrom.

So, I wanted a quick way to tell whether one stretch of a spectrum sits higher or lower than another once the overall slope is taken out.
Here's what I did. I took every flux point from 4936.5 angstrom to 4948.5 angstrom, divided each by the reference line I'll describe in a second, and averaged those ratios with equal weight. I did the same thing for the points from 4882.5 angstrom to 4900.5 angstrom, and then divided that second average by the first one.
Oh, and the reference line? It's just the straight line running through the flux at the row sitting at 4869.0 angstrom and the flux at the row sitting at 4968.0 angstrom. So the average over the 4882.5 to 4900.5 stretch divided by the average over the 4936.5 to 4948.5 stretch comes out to 1.01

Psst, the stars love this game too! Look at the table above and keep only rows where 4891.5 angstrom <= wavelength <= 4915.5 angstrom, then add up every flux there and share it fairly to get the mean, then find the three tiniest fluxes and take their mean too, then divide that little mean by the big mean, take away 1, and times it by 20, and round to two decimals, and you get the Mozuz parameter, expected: -0.47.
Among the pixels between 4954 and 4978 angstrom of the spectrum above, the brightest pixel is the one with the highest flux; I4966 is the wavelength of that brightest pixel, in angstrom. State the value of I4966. 4956.0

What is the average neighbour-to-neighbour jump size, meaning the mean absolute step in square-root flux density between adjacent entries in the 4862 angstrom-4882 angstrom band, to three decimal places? 0.018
